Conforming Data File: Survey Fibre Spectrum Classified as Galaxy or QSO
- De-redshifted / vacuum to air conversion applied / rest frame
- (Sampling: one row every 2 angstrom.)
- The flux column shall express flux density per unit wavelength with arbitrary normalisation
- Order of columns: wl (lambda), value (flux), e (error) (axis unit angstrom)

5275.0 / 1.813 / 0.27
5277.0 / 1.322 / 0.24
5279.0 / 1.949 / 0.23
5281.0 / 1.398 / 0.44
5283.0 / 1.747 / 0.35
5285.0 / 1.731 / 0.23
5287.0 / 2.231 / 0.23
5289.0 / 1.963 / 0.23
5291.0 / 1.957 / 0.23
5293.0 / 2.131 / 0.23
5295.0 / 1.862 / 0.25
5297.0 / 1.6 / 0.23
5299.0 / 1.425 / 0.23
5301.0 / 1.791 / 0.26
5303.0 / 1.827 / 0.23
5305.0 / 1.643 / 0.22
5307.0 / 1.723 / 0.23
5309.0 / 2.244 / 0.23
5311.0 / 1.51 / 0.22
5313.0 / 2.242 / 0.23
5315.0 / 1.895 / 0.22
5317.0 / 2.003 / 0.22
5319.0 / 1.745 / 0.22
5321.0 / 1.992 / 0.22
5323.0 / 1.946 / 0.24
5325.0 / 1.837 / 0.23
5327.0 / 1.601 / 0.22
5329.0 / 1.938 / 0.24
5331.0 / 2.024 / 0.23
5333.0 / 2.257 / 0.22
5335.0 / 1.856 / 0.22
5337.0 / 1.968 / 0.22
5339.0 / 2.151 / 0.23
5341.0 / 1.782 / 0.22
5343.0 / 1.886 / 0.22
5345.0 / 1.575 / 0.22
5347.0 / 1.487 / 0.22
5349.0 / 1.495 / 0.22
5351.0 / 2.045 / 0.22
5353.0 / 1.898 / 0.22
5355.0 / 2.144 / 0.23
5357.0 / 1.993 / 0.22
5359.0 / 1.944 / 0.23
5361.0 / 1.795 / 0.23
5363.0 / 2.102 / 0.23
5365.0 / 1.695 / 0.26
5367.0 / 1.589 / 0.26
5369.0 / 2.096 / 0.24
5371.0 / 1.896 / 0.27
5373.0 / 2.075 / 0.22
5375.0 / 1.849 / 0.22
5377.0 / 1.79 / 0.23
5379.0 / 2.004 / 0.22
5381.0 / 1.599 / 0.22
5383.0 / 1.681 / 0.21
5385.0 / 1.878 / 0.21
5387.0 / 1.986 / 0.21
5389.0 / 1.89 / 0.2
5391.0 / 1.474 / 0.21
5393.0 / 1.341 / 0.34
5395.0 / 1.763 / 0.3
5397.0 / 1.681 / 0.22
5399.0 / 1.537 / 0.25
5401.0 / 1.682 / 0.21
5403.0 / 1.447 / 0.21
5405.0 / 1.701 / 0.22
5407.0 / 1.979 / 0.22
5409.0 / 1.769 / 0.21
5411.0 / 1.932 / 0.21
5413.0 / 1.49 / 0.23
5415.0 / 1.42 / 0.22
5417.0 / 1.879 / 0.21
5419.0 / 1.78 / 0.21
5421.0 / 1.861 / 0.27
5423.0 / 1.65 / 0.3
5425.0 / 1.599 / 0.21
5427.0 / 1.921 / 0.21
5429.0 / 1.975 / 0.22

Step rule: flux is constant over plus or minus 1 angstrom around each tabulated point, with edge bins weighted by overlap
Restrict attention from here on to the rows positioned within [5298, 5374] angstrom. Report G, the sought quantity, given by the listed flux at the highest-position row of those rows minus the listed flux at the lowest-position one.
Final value 0.65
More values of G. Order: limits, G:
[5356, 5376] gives -0.14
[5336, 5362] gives -0.17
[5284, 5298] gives -0.13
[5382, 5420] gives 0.10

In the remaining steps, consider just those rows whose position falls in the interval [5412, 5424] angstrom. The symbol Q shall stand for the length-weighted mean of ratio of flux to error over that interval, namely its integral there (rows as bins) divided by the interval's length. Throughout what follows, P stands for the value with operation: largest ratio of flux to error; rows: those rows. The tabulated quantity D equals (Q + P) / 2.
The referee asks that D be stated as 8.0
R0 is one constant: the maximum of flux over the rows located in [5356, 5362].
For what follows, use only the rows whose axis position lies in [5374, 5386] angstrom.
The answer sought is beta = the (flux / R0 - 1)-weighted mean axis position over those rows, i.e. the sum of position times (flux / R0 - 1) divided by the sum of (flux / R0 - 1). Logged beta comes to 5380.5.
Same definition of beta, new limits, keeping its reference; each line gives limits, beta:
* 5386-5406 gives 5397.2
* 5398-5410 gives 5402.7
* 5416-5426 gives 5422.2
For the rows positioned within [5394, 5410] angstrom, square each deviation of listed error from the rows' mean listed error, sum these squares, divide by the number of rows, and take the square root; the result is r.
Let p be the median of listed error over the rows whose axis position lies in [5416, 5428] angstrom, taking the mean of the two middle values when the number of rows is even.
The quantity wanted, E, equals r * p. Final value 0.0061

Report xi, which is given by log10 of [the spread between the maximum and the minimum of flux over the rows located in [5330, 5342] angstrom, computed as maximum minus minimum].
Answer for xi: -0.32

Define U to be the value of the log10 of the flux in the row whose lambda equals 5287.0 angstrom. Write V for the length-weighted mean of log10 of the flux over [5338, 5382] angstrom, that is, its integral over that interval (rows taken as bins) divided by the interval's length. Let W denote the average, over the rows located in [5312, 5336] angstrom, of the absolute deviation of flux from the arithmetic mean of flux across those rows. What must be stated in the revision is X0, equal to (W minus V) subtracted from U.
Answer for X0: 0.48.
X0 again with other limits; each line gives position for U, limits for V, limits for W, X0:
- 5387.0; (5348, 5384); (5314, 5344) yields 0.45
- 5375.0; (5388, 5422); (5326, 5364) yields 0.32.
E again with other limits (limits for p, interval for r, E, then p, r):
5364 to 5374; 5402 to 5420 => 0.0018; 0.260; 0.007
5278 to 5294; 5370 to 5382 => 0.0042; 0.230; 0.018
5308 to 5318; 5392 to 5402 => 0.0108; 0.220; 0.049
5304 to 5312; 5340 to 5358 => 0.0007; 0.225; 0.003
